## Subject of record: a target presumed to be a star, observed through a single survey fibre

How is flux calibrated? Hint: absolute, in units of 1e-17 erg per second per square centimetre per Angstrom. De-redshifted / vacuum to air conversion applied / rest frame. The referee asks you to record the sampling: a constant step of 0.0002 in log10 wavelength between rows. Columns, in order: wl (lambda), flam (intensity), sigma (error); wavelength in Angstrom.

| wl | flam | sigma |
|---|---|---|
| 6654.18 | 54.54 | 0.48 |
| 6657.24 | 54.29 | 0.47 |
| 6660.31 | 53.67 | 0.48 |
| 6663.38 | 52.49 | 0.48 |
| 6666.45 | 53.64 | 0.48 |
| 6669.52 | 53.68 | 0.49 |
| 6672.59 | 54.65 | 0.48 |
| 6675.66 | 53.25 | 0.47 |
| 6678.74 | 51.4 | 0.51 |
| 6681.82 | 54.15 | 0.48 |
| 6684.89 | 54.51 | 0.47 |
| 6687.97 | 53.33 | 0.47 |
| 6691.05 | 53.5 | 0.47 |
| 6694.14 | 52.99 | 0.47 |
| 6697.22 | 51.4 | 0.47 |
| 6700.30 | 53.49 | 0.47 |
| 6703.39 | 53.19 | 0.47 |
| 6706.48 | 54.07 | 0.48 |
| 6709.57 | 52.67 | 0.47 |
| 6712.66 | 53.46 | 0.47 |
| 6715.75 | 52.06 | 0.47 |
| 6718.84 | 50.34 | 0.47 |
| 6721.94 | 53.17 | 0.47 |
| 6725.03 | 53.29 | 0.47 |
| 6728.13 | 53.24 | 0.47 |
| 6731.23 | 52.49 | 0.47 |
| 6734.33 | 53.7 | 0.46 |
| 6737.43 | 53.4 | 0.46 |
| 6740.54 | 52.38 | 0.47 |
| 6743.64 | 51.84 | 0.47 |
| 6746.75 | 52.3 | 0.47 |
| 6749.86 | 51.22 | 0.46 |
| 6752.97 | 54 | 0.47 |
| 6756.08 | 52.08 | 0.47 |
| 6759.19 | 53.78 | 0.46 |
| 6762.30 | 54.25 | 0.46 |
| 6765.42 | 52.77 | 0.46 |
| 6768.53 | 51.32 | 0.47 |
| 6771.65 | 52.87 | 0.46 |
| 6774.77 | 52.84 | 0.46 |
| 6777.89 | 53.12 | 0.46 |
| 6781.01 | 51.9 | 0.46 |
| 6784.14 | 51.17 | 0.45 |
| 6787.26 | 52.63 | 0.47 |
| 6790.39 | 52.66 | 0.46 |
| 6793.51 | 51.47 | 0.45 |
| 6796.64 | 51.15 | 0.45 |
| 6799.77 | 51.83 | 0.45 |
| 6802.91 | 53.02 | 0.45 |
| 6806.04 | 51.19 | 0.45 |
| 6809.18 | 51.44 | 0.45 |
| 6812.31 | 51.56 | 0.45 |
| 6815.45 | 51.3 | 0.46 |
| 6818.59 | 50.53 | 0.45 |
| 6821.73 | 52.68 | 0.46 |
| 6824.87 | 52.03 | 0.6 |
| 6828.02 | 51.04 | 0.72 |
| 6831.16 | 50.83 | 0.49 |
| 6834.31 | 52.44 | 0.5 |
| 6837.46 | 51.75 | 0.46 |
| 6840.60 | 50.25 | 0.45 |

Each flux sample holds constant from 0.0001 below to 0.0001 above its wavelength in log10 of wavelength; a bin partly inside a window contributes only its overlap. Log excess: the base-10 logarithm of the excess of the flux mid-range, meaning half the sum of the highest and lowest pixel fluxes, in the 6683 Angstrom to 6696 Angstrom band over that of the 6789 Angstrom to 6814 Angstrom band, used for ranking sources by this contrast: 0.22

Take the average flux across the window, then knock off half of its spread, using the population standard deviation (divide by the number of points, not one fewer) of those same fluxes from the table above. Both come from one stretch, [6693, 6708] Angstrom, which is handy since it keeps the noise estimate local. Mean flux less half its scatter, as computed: 52.6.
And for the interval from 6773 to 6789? 52.0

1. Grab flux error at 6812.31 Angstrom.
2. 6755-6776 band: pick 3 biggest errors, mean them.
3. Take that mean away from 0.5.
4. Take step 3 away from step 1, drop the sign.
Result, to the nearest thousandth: 0.417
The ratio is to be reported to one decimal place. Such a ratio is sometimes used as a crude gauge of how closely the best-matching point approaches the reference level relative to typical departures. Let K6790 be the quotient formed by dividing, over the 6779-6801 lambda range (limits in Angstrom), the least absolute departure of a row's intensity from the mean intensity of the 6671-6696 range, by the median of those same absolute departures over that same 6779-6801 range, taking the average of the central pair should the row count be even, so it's 0.5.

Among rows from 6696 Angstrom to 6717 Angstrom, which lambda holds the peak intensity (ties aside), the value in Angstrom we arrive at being 6706.48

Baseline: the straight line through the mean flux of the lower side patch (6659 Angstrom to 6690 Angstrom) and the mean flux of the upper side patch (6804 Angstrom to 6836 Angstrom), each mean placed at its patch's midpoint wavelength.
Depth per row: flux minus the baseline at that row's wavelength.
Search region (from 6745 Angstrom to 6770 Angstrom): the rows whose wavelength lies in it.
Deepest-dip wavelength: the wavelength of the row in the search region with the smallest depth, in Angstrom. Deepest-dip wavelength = 6749.86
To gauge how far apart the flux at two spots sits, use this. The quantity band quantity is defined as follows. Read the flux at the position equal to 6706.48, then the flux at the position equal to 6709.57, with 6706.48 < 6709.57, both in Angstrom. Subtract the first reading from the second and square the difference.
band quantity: 2.0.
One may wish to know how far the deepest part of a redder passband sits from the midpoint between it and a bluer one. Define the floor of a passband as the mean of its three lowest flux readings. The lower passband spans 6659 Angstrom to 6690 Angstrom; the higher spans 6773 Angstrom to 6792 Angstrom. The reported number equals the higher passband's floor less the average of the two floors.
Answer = -0.24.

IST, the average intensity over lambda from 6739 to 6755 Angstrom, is 52.3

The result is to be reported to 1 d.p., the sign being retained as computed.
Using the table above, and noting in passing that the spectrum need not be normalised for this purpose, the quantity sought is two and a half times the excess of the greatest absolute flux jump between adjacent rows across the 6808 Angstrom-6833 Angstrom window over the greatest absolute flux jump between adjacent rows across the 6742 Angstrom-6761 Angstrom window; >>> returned -1.6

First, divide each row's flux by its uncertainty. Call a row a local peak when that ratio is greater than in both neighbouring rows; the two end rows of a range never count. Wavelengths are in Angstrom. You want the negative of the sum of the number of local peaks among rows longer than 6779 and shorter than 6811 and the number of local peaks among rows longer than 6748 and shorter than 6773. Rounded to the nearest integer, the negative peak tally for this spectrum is -5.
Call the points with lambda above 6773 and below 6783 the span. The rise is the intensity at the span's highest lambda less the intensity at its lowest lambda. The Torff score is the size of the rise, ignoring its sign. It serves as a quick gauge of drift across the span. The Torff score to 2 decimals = 0.94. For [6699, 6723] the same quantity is 0.32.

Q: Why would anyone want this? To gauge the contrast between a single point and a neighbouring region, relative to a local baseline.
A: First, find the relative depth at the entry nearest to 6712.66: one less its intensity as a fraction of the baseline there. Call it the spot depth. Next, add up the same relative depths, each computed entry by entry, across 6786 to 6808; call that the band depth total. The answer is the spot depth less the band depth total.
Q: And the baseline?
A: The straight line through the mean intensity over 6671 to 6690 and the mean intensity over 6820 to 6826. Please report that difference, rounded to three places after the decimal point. -0.081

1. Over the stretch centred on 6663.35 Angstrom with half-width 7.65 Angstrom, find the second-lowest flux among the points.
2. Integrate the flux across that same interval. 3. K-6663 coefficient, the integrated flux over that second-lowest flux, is 15.3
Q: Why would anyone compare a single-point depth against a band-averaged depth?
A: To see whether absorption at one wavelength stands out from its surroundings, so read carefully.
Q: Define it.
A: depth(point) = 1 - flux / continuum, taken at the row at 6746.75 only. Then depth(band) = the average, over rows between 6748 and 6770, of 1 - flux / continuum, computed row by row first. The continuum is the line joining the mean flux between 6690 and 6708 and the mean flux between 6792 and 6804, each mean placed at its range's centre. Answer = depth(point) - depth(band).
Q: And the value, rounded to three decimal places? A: 0.012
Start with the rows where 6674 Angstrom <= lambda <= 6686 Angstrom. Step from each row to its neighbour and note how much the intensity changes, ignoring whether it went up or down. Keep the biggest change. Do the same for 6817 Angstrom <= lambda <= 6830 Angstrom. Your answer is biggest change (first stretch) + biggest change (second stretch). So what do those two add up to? 4.9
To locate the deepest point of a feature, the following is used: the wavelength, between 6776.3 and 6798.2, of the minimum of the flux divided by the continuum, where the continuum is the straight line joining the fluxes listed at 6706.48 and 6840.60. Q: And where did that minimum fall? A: 6784.14 Angstrom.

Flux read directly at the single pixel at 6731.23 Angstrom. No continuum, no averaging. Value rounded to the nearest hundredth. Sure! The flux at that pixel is 52.49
